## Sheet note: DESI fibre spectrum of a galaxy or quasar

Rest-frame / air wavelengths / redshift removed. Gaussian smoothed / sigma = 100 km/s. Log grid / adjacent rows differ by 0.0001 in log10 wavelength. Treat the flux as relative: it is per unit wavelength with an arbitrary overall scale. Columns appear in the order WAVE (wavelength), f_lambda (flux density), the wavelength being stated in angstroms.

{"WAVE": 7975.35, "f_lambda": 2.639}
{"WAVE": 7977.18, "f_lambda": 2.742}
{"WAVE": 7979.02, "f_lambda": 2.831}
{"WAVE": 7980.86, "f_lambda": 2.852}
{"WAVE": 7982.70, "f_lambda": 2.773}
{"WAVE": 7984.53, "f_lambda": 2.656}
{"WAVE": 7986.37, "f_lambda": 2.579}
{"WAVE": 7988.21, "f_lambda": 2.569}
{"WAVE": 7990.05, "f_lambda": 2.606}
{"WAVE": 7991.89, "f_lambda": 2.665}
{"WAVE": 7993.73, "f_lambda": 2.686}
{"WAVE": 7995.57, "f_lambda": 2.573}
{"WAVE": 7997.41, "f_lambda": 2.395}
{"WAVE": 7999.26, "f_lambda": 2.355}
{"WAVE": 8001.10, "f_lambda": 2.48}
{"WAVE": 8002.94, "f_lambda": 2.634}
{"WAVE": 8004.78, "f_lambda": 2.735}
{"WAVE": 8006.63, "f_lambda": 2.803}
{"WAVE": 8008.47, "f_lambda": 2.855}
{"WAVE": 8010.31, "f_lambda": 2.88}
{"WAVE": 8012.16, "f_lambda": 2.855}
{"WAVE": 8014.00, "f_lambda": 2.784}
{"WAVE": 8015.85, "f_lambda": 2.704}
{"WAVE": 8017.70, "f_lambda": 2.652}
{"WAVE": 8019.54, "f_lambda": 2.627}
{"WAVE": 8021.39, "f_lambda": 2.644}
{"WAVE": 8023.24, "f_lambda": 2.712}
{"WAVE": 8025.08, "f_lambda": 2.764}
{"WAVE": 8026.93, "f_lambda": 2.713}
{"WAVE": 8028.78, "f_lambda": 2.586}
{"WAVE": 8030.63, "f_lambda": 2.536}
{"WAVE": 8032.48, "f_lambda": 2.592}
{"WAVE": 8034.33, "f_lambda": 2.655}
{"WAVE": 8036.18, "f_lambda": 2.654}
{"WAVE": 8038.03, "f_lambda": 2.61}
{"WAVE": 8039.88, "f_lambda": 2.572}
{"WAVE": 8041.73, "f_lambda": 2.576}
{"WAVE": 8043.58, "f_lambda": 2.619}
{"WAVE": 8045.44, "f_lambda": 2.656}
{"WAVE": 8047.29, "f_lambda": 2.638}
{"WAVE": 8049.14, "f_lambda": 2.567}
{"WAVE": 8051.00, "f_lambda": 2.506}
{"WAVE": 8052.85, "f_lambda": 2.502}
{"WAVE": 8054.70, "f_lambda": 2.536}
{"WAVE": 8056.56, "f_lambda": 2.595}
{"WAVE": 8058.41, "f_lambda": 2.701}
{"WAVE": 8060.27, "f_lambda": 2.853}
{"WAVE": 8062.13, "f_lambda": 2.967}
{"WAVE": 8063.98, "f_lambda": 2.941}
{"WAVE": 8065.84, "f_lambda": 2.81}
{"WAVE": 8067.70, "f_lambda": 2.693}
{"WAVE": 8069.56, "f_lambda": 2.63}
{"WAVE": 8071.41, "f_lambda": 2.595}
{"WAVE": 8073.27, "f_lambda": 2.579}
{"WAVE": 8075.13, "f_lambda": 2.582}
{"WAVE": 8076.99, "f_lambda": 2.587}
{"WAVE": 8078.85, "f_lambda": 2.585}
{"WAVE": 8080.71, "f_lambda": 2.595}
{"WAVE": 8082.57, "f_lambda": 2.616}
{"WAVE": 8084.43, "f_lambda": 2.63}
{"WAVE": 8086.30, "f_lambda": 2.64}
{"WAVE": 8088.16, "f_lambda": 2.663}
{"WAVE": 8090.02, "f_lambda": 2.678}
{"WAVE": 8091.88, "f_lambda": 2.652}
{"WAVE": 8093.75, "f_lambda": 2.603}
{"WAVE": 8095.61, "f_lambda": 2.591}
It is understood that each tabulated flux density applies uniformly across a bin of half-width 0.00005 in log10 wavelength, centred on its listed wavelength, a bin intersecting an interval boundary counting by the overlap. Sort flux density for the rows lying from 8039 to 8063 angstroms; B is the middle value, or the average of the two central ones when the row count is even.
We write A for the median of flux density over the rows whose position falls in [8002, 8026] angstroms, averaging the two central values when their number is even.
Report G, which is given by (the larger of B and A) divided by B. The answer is 1.05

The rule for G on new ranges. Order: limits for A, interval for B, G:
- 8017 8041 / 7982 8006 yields 1.01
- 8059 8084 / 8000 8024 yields 1.00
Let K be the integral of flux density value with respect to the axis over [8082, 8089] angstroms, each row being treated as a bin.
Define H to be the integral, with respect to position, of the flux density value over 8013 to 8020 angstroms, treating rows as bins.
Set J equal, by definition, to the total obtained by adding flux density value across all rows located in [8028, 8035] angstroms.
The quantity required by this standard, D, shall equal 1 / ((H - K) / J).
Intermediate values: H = 18.9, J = 10.4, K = 18.5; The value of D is 24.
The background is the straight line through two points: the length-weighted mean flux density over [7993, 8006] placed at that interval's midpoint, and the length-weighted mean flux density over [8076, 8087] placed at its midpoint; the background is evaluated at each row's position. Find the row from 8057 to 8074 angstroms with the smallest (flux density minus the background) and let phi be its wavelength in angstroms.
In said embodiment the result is 8073.27 angstroms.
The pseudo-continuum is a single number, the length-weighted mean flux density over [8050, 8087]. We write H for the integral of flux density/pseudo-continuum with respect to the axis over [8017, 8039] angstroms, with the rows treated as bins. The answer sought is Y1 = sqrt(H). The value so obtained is 4.68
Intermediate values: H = 21.9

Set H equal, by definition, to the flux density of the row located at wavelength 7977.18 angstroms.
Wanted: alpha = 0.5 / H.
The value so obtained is 0.182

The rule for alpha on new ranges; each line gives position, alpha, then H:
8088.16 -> 0.188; 2.663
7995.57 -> 0.194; 2.573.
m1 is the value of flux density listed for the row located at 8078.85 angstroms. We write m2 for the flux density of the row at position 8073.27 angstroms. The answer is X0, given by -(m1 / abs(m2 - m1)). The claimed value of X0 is -431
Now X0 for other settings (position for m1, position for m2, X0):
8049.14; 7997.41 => -15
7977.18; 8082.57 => -22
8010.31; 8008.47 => -115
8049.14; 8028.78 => -135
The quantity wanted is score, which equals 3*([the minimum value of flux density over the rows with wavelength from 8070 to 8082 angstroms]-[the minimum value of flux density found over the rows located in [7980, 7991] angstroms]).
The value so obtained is 0.0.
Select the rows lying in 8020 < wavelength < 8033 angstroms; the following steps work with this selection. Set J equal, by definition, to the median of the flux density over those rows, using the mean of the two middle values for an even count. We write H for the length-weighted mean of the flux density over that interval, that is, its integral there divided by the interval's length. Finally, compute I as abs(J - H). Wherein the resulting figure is 0.006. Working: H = 2.65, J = 2.64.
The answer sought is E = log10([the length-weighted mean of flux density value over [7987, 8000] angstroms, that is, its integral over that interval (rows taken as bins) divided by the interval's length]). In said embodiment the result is 0.407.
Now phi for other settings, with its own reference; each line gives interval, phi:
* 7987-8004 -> 7999.26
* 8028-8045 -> 8030.63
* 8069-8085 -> 8073.27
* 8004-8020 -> 8019.54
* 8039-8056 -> 8052.85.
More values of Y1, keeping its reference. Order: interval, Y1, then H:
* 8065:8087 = 4.66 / 21.8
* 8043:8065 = 4.71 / 22.1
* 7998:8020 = 4.72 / 22.3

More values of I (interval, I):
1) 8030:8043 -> 0.010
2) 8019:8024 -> 0.015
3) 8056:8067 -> 0.016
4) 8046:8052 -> 0.009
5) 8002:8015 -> 0.011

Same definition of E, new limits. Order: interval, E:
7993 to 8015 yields 0.426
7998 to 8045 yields 0.425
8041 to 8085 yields 0.423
